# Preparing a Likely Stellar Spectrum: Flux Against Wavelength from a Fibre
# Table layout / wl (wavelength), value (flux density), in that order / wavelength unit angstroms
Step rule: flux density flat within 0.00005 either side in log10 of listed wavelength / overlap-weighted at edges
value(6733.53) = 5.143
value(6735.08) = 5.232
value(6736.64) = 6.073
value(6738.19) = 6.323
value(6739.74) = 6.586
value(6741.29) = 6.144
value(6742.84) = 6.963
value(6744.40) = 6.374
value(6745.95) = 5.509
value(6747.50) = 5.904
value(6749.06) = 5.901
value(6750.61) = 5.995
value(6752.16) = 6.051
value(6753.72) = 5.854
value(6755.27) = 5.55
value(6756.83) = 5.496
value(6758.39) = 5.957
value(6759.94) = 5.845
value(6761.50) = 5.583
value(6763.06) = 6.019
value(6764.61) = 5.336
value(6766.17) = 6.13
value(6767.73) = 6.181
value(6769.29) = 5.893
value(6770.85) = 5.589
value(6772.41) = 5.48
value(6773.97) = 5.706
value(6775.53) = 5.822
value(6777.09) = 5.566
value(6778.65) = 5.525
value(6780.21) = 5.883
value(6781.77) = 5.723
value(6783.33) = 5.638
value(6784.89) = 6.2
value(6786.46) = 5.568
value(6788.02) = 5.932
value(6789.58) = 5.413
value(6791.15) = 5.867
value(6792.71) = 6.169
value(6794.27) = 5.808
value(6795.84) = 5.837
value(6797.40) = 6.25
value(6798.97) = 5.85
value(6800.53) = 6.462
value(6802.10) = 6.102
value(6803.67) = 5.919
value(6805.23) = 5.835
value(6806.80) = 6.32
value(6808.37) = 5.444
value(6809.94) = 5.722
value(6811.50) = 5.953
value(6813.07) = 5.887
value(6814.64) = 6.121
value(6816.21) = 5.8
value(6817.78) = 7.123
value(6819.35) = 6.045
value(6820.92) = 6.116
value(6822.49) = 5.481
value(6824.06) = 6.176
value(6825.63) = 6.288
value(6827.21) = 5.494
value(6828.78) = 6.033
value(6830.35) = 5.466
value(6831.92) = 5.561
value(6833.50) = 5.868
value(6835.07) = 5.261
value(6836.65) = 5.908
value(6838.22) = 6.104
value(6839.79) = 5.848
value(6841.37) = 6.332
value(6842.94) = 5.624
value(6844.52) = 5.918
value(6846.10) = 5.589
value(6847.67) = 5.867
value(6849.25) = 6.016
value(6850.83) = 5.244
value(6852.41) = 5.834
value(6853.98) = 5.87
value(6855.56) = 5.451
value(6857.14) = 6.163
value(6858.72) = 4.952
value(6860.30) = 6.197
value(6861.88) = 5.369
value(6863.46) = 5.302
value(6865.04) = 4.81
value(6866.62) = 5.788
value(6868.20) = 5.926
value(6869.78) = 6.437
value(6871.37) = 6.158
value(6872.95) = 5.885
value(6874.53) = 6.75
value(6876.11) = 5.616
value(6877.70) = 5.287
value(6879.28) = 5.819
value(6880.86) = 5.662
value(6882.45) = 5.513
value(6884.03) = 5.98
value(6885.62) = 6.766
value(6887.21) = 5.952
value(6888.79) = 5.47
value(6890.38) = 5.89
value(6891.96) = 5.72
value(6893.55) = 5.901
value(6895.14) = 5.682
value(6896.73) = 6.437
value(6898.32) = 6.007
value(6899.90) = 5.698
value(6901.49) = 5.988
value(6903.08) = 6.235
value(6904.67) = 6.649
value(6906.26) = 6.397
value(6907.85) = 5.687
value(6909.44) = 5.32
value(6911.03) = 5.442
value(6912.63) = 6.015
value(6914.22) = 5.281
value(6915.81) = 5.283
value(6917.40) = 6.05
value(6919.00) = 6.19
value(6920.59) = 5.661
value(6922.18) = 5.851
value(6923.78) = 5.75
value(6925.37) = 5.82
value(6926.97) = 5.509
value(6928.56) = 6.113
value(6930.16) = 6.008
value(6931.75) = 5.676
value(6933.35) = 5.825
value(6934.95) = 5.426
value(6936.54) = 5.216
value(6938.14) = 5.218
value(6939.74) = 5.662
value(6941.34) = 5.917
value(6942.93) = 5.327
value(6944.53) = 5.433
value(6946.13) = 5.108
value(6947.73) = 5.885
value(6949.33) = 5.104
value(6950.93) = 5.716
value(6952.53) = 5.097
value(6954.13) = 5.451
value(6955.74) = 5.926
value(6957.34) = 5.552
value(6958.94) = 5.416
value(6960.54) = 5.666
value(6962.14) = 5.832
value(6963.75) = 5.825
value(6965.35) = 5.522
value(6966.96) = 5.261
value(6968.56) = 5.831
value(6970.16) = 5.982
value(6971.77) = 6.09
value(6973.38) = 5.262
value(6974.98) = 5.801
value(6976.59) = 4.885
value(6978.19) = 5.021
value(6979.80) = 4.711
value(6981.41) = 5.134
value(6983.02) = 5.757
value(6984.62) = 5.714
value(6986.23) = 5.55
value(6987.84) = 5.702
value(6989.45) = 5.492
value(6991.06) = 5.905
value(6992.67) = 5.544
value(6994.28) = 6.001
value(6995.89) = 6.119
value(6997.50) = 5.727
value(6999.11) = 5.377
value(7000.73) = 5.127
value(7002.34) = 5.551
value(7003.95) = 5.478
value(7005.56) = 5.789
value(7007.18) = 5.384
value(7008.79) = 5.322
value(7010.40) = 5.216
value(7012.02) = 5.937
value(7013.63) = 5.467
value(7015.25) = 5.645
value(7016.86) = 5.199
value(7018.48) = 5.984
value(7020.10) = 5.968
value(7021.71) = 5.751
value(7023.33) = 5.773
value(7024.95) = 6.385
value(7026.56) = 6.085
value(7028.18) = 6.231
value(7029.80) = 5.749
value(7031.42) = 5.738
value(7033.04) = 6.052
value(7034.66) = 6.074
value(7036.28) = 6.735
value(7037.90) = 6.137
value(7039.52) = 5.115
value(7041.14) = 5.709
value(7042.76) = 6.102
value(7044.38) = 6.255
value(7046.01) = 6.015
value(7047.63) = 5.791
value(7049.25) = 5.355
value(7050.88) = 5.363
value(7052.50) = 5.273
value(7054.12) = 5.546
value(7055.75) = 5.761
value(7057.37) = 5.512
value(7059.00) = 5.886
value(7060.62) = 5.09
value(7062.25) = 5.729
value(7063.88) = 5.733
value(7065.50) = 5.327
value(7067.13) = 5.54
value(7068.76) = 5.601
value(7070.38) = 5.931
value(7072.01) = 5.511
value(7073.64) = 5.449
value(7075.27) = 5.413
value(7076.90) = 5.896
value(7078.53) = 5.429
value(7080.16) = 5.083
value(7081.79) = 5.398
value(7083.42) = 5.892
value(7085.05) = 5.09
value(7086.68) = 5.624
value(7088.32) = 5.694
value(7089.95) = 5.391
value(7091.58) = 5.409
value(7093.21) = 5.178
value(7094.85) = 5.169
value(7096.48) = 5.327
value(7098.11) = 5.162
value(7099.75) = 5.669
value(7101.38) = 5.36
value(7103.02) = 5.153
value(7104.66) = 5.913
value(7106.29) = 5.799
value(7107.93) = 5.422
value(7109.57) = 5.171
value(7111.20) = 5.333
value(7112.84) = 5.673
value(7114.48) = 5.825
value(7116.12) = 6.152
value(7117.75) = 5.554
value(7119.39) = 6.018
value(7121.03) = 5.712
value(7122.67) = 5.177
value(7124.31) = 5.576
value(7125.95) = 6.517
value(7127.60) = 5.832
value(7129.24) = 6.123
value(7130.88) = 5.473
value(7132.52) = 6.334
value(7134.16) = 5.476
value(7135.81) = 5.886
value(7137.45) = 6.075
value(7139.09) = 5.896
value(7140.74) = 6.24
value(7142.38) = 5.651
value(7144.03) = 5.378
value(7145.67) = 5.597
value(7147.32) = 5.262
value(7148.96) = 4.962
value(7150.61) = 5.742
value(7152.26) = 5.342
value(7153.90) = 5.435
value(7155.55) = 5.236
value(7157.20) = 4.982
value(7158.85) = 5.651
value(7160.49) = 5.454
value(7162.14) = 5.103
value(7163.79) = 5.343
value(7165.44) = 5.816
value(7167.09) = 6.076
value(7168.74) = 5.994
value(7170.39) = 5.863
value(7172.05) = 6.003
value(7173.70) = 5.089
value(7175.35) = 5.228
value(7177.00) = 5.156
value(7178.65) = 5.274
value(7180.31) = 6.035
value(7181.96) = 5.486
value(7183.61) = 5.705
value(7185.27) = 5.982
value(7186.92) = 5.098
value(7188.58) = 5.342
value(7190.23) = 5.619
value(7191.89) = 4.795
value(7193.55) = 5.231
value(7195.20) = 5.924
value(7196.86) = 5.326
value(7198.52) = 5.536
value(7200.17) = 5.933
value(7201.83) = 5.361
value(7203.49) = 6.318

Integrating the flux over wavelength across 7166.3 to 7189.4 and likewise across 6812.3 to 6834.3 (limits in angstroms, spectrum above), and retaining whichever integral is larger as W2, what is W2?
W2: 131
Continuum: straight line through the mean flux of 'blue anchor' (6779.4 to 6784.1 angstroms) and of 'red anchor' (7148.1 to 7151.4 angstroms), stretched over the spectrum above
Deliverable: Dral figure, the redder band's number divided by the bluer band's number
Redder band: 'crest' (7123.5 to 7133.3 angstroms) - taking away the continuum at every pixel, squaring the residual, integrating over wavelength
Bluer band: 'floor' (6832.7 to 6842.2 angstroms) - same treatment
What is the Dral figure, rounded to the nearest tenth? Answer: 3.6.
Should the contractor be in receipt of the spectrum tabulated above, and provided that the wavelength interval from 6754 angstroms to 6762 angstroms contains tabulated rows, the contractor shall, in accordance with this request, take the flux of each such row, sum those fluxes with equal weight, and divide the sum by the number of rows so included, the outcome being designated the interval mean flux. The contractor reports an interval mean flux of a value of 5.7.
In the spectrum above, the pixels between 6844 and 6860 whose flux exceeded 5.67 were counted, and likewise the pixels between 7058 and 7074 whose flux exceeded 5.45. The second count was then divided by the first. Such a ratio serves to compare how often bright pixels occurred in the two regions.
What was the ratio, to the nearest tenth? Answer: 1.2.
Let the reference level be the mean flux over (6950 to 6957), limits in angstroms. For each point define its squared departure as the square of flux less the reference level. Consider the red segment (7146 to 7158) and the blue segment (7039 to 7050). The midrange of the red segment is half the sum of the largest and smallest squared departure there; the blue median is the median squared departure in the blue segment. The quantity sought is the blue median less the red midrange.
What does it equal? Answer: 0.01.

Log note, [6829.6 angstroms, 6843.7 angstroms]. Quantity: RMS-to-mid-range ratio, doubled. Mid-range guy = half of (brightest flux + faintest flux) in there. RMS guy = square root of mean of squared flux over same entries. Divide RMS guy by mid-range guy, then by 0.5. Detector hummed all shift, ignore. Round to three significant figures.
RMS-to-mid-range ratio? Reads 2.00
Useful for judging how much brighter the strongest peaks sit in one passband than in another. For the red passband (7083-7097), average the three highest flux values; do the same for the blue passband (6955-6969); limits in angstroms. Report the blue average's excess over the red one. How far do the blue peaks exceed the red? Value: 0.13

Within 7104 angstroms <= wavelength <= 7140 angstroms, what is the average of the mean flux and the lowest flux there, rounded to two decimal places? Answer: 5.47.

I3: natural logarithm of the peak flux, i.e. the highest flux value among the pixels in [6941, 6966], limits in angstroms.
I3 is 1.78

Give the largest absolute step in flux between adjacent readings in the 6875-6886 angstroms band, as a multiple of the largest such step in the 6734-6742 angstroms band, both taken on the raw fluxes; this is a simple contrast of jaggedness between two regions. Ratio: 0.93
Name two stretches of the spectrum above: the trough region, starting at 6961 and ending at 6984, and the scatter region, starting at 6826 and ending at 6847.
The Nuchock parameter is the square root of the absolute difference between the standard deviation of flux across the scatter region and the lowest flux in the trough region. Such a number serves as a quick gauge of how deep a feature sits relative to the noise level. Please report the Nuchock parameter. 2.10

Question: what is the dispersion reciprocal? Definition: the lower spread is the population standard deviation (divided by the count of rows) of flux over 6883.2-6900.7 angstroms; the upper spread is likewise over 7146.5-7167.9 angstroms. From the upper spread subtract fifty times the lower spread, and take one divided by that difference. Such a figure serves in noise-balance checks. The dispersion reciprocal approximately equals -0.059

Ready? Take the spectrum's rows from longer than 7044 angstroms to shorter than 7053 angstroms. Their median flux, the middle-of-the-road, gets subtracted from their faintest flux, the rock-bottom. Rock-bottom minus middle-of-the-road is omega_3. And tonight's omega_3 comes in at -0.30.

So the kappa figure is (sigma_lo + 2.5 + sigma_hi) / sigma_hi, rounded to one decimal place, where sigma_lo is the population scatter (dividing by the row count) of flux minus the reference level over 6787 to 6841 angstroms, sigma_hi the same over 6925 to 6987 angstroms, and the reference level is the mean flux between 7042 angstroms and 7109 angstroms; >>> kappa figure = 9.2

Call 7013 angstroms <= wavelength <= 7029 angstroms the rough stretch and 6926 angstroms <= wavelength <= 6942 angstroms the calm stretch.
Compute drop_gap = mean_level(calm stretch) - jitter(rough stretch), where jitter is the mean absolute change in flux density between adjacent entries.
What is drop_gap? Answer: 5.35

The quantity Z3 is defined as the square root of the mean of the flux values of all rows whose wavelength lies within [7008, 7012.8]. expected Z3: 2.34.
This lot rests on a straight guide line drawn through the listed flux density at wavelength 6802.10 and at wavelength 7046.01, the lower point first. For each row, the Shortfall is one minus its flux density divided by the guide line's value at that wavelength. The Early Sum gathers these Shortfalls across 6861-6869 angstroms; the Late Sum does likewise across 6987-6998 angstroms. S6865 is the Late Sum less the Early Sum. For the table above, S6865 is -0.2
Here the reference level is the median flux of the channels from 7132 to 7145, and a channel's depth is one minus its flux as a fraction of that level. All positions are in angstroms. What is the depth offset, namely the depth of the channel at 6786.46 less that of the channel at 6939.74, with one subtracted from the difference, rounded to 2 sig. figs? -0.98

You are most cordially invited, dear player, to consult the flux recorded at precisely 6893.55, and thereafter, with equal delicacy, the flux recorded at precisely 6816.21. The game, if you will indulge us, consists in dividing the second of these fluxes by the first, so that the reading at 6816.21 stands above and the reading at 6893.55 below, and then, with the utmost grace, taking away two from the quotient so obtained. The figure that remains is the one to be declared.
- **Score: -1.02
